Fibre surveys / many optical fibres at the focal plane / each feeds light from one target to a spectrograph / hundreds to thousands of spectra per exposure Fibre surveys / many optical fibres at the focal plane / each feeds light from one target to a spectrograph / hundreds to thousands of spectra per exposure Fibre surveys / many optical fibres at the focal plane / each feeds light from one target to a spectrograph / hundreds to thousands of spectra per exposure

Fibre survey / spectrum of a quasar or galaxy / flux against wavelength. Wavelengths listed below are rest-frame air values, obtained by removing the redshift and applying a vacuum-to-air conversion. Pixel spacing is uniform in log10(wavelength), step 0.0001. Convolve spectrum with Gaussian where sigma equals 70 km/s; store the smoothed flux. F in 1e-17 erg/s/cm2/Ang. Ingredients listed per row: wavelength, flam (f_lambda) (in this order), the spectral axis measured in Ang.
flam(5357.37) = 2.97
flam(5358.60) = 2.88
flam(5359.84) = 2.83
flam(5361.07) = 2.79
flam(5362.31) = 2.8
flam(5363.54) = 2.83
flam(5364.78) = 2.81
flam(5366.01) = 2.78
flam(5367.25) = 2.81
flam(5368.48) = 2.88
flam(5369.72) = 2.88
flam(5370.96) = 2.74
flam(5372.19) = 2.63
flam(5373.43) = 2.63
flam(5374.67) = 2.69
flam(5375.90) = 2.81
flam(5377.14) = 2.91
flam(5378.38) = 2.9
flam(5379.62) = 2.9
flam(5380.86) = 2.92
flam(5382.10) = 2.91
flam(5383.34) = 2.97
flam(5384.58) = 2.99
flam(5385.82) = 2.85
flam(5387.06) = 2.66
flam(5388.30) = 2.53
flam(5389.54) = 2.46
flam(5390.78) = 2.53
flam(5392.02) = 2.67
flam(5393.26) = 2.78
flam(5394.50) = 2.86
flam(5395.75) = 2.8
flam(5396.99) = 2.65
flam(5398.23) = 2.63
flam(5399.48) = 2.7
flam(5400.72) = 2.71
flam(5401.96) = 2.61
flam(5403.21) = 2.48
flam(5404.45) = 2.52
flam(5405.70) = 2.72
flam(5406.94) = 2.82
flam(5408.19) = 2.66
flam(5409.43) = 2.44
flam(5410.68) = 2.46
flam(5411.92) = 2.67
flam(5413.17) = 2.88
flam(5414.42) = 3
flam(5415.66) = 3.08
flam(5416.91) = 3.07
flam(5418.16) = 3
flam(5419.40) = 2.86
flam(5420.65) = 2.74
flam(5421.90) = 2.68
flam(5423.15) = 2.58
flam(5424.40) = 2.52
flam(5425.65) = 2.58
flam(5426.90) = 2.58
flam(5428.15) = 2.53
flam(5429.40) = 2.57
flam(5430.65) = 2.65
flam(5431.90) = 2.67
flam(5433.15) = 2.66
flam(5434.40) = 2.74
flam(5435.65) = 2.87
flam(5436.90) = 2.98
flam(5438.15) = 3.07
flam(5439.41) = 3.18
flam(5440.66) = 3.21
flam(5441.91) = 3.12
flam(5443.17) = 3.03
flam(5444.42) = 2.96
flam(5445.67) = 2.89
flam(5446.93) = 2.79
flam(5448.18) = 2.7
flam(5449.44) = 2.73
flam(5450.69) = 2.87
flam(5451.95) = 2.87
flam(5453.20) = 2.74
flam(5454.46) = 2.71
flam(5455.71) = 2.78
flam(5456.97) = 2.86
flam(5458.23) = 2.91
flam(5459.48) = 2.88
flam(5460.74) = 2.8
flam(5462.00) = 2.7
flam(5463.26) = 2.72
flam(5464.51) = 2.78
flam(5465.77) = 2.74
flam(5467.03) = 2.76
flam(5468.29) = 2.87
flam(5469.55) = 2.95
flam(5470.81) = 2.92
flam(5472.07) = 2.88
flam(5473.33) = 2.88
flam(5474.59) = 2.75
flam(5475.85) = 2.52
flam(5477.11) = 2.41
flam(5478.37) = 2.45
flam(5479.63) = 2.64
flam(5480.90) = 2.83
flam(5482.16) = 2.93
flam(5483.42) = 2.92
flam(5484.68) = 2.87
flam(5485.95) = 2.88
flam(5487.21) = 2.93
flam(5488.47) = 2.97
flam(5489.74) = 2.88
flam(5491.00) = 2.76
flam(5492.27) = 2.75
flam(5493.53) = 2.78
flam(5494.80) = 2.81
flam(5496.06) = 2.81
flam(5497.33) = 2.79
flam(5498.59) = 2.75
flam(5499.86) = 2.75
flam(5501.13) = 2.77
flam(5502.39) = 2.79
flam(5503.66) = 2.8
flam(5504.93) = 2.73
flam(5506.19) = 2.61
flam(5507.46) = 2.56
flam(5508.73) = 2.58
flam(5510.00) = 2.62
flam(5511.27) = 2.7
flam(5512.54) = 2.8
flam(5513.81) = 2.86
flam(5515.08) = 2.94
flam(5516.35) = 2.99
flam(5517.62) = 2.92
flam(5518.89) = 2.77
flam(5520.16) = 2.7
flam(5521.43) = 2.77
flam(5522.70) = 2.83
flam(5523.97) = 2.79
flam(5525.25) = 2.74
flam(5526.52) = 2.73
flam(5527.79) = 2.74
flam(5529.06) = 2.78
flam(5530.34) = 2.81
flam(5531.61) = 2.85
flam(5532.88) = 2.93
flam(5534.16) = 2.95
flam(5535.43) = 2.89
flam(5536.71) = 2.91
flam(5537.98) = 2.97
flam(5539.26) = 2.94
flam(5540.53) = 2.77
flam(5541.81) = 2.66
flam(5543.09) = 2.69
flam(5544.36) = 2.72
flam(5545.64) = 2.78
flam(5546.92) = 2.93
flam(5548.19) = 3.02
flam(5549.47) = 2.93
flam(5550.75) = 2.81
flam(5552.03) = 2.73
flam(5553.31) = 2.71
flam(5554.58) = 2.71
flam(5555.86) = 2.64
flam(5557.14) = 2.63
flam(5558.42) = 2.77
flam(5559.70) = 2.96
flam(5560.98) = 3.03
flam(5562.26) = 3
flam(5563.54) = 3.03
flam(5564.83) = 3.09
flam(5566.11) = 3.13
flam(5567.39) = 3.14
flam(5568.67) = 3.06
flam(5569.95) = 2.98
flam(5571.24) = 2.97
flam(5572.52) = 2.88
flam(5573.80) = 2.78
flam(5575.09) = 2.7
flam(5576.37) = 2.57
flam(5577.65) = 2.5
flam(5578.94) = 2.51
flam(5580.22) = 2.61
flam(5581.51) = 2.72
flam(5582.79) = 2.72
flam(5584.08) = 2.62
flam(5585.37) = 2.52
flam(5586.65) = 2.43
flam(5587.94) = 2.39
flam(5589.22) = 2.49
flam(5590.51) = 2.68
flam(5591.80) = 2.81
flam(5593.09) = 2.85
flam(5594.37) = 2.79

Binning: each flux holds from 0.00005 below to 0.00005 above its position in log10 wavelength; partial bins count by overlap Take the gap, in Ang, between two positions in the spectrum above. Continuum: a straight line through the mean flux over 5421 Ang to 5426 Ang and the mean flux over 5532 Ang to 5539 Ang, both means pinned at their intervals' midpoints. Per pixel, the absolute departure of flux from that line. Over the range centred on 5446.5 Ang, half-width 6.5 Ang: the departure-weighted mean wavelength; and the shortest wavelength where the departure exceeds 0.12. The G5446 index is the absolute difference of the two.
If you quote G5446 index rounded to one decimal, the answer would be 3.7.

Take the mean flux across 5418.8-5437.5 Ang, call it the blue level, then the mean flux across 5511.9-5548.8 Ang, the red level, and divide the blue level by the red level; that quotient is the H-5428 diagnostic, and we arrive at 0.95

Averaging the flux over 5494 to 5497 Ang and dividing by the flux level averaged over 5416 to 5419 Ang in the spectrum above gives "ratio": 0.93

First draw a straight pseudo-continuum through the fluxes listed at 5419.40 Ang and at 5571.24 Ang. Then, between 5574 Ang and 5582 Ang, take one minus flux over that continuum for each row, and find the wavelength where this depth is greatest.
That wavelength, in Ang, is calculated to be 5577.65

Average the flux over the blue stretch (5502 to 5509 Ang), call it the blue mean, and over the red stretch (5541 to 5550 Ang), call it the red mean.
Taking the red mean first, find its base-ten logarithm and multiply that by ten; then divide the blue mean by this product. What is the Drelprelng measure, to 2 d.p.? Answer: 0.60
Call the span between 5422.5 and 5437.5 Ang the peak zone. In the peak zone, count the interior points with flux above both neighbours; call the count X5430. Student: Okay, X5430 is 1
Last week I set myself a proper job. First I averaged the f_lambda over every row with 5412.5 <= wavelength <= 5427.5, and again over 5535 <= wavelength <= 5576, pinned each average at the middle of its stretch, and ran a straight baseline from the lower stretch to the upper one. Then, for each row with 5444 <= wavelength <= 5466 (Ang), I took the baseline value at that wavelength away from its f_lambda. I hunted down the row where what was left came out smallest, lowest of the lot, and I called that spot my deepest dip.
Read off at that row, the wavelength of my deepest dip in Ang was 5462.00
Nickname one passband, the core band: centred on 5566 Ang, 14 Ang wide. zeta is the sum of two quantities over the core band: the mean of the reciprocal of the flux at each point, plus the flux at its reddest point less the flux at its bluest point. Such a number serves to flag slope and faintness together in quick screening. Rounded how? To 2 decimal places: 0.25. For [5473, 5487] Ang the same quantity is 0.37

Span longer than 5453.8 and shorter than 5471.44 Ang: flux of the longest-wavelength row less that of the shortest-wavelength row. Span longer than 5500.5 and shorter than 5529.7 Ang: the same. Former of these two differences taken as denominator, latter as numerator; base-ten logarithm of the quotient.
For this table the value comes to -1.3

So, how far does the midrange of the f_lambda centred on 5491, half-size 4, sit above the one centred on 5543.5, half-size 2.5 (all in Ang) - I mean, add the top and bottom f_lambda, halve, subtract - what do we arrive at 0.14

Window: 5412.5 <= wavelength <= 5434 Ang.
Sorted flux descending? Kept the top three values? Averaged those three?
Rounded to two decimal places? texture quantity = 3.05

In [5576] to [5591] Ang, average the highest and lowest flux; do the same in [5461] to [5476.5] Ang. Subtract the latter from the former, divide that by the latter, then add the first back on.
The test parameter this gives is 2.49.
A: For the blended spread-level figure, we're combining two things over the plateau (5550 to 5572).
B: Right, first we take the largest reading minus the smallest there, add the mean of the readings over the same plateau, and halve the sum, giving 1.71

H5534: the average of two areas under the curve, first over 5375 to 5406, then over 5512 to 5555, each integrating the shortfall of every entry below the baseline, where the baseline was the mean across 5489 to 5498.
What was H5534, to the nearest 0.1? 0.3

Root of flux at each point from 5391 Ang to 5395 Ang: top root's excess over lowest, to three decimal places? 0.057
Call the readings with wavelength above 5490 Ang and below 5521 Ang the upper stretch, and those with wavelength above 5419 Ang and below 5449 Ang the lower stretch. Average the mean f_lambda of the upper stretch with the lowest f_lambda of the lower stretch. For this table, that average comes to 2.64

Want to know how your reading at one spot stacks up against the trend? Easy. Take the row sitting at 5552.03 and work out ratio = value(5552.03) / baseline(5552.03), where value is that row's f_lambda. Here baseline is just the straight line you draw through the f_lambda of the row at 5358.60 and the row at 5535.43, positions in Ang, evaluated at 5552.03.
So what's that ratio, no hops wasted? 0.94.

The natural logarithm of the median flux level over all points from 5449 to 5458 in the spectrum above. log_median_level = 1.02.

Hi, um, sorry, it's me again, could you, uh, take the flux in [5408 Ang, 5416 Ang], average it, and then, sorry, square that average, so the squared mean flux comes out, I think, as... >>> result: 7.5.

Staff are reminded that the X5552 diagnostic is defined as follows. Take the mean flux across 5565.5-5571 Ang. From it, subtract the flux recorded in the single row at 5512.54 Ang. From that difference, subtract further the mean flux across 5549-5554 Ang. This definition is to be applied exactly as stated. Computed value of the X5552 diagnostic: -2.52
